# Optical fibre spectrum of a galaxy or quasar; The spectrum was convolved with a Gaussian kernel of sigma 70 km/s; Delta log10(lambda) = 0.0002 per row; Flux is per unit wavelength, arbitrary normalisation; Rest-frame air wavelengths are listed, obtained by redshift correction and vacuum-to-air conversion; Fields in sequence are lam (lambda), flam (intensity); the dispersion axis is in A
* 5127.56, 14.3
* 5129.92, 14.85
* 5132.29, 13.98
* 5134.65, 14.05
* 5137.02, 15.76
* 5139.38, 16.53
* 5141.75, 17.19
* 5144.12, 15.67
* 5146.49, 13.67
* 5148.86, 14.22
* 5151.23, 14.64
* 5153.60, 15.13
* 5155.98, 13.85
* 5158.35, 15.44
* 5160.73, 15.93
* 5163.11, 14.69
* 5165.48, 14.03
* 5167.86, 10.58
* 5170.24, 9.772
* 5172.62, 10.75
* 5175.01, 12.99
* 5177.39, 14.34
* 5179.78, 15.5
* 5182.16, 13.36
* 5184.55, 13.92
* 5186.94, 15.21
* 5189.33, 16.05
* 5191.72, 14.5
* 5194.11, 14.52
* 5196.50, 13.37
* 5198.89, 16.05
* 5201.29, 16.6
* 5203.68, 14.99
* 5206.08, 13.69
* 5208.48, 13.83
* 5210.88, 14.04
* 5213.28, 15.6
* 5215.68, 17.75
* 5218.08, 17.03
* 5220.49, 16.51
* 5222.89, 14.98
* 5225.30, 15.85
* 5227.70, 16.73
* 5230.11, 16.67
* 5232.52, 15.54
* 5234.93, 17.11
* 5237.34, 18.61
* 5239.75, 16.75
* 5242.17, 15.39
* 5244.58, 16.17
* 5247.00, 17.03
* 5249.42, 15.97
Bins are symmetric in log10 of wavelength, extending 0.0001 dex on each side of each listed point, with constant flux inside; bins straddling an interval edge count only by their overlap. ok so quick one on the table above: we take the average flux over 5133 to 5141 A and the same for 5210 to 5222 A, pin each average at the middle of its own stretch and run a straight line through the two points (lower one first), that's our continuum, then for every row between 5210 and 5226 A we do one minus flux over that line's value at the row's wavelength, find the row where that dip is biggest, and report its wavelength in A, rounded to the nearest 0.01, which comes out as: 5210.88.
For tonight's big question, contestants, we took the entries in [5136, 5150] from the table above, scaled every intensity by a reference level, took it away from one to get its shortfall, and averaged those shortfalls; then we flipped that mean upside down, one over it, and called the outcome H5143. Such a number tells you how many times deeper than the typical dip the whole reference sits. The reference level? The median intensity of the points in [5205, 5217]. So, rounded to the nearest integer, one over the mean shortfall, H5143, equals -10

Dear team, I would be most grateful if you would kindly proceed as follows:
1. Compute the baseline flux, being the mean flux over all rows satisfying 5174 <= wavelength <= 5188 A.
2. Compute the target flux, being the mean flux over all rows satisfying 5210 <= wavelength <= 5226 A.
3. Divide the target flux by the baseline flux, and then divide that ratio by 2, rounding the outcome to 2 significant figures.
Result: 0.56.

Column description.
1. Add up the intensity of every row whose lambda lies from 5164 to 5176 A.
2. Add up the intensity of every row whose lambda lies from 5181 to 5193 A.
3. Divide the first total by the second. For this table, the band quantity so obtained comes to 0.80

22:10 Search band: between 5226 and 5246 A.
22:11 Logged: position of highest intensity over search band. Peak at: 5237.34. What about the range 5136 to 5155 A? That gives 5141.75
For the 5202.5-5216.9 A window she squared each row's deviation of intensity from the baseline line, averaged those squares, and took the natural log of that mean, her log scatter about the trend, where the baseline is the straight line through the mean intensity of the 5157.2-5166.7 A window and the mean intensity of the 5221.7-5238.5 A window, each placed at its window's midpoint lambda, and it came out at 1.1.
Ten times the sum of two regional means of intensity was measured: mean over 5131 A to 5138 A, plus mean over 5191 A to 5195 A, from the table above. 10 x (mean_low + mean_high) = 291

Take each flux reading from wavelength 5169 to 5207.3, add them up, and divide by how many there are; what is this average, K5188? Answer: 14.1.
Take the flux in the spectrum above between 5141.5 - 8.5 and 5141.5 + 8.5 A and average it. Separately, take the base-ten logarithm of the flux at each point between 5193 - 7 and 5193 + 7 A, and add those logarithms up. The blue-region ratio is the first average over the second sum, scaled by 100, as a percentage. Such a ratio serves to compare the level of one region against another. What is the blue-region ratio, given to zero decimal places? 217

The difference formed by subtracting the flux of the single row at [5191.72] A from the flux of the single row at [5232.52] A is 1.0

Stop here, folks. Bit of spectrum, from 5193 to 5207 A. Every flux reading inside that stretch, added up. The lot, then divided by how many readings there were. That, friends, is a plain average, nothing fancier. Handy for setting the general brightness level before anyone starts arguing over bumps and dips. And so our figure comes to 14.9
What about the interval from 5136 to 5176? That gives 14.2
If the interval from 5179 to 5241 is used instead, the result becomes 15.6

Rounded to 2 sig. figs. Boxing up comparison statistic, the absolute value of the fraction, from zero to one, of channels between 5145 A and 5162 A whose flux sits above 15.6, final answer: 0.14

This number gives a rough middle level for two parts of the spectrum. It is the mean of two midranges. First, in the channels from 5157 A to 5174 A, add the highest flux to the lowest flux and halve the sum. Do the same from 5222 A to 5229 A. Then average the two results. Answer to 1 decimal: 14.4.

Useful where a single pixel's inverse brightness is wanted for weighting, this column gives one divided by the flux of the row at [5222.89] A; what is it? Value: 0.067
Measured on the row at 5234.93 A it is 0.058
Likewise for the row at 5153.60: 0.066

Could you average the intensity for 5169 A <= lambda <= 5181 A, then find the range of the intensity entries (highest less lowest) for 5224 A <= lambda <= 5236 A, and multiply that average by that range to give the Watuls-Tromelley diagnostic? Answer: 20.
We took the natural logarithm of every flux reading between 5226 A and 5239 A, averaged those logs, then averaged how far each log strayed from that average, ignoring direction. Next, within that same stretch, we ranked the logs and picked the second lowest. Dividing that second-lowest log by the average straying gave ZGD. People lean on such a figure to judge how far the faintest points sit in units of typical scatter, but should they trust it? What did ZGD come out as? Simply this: 65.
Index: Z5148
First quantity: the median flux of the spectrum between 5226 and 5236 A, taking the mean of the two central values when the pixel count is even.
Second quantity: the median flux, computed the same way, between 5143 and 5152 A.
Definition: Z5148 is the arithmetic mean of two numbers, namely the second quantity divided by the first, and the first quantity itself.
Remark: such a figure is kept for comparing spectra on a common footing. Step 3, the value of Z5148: 8.78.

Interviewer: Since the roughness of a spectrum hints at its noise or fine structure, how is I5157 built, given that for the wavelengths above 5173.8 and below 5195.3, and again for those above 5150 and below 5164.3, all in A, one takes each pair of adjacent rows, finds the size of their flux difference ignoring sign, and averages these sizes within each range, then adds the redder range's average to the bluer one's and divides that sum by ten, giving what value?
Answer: 0.213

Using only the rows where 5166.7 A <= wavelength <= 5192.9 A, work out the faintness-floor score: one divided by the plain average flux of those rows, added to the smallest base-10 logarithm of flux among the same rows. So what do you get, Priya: 1.06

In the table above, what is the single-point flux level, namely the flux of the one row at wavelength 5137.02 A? 15.76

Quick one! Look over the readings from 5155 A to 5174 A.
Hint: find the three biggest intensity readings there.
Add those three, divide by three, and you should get 15.4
